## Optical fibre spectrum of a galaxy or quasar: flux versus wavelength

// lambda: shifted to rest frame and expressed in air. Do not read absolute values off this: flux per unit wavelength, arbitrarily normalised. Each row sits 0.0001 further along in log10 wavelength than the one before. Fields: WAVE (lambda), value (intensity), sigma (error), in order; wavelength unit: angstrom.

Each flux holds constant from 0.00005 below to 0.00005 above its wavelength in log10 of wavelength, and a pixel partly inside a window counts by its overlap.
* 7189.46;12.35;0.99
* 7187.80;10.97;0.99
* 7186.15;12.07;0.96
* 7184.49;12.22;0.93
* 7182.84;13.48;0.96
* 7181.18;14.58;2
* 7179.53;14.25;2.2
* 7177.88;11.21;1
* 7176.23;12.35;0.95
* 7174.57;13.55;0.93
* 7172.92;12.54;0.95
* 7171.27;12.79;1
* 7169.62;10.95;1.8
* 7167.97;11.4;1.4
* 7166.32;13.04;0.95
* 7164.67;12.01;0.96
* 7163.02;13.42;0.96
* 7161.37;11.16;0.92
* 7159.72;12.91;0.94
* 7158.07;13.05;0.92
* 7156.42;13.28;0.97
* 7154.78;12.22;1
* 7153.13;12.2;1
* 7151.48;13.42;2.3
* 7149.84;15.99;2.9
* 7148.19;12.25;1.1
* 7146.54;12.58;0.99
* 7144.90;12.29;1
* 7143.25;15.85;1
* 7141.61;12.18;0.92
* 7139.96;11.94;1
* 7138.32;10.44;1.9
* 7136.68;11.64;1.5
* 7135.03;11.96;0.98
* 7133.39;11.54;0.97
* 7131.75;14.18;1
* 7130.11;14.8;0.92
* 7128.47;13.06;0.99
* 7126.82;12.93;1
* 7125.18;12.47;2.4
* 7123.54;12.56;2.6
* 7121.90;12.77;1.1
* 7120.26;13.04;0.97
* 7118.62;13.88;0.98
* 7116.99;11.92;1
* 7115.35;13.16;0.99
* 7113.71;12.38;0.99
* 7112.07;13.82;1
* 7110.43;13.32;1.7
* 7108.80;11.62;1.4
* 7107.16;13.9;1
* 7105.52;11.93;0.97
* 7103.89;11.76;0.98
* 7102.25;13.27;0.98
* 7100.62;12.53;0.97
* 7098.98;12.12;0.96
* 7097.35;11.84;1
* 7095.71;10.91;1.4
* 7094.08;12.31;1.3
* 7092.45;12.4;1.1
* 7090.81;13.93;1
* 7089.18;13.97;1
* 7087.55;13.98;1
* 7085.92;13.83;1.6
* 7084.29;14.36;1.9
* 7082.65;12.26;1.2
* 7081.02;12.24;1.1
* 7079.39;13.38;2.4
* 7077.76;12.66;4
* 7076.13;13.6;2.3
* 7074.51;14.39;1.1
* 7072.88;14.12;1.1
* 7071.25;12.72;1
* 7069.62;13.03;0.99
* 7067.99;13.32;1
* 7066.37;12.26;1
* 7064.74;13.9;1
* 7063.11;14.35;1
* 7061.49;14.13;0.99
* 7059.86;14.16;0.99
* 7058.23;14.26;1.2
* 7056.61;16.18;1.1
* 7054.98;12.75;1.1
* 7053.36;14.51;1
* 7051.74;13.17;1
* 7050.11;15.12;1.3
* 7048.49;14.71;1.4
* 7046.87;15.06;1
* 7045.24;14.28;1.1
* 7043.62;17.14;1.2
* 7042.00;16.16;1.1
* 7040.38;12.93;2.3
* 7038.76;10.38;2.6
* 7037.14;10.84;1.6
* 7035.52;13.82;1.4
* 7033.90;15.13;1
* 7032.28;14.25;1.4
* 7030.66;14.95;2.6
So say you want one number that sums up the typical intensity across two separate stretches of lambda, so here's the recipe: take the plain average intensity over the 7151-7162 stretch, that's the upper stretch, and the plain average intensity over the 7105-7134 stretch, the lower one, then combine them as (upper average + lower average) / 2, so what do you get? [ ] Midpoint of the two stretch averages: 12.8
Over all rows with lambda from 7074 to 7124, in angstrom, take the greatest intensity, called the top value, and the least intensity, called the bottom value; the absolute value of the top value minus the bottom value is 3.5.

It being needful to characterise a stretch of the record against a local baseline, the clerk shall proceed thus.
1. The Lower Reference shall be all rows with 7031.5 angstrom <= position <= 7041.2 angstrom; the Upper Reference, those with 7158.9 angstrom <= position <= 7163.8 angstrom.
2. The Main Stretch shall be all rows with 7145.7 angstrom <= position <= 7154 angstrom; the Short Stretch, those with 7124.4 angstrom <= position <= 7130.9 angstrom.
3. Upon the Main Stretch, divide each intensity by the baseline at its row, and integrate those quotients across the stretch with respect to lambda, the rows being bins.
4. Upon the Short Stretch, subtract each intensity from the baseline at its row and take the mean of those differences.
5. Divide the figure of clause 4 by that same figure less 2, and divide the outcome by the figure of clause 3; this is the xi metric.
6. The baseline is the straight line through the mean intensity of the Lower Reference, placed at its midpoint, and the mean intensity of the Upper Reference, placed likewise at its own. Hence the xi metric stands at 0.030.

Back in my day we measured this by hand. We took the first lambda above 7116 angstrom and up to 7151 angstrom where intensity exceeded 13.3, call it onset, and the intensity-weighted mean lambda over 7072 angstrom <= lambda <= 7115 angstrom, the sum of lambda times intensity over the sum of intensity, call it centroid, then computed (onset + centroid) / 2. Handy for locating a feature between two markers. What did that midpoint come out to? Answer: 7105.8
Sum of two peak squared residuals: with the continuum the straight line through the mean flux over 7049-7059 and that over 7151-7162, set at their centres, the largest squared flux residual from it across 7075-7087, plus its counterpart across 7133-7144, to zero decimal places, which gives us 12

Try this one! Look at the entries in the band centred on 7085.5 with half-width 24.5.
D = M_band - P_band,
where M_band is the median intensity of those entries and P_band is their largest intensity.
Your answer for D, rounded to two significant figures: -1.2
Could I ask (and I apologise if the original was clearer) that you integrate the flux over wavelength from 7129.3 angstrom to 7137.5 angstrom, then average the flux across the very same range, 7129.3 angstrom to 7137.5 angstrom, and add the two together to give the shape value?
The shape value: 118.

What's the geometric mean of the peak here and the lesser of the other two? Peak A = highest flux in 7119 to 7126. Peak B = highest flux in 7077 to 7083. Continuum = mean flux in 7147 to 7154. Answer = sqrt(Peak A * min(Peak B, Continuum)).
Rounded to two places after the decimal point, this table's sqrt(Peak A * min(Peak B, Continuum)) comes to 13.21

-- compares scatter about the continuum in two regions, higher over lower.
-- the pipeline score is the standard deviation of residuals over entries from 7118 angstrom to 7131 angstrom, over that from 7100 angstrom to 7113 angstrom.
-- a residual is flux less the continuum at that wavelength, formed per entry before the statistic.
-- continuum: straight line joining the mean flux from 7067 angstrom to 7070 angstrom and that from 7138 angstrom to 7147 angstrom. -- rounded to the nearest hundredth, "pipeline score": 0.84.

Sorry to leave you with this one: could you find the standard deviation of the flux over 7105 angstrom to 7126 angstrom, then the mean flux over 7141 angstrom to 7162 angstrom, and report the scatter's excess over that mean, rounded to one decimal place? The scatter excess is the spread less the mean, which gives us -12.3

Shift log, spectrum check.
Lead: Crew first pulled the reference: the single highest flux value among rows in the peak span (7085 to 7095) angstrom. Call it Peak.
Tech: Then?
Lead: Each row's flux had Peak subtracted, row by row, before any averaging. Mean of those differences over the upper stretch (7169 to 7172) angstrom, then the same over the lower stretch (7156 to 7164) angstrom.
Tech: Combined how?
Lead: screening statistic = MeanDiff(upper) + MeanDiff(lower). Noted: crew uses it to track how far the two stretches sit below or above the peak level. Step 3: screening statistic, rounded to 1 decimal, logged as -3.3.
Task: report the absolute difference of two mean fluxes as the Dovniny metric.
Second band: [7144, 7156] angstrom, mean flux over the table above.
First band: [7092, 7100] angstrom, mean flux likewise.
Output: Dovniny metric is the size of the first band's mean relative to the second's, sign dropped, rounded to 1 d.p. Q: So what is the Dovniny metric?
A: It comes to 1.1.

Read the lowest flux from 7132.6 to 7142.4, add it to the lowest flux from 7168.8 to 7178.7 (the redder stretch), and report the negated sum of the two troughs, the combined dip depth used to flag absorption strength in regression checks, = -21.4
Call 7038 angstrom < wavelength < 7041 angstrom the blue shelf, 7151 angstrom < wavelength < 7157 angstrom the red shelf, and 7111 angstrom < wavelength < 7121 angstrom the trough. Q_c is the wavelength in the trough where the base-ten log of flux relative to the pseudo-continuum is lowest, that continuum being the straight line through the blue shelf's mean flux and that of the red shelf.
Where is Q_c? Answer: 7116.99 angstrom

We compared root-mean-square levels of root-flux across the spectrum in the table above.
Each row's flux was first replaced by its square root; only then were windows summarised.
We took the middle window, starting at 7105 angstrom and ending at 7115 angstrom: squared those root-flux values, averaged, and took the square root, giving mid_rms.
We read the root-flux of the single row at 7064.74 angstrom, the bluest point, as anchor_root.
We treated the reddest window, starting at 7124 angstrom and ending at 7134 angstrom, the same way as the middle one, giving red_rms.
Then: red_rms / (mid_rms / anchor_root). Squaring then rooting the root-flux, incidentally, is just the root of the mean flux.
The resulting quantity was 3.8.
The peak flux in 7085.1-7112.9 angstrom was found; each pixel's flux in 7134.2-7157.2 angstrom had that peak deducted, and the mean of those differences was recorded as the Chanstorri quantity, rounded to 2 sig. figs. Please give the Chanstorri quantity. -1.2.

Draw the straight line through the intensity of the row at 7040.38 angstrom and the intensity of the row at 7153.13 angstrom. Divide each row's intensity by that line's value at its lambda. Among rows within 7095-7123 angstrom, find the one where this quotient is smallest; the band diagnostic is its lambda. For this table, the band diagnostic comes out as 7095.71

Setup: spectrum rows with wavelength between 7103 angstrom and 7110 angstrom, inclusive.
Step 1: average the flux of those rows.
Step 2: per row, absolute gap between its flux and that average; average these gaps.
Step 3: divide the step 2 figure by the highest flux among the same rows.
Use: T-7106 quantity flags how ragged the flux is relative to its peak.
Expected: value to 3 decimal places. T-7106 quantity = 0.057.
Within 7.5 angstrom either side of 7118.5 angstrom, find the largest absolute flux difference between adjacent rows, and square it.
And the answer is 3.8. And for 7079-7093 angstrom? 4.4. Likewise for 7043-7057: 11.8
